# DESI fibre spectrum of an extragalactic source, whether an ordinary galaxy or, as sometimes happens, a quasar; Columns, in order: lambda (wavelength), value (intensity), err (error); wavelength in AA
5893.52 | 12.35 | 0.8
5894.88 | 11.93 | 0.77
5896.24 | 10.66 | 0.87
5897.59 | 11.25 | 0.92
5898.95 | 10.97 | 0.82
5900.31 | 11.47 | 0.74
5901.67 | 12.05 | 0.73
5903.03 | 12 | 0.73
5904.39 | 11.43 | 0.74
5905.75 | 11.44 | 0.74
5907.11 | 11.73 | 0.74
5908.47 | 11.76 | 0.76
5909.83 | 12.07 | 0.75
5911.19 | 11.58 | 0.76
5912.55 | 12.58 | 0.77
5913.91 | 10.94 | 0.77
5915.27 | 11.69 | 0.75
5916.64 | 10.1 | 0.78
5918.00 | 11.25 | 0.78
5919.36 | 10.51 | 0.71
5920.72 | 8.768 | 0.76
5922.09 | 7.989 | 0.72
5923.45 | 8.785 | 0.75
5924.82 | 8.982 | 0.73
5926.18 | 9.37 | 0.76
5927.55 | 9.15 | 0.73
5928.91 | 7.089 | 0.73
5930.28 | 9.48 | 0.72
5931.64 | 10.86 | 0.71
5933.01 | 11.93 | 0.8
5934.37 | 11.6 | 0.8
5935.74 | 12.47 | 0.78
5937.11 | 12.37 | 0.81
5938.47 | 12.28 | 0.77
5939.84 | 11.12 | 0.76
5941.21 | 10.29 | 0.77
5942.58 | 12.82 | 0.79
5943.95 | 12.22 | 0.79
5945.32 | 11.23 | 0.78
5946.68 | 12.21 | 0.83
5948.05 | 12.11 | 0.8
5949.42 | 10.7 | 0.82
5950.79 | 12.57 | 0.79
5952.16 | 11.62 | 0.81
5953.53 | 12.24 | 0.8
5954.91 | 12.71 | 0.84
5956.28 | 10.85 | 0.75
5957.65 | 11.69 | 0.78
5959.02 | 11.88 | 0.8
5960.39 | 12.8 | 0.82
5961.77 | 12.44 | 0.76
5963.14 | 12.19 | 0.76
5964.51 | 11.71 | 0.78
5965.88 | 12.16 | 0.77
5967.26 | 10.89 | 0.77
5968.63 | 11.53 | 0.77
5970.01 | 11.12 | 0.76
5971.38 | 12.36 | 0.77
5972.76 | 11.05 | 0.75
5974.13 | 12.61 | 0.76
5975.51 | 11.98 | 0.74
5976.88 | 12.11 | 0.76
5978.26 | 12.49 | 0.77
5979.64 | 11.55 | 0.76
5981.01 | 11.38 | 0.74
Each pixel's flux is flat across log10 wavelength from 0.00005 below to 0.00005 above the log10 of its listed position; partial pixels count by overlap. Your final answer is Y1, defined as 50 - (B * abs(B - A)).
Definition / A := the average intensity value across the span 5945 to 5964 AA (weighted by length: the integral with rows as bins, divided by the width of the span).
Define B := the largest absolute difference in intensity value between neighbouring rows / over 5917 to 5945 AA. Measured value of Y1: 26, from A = 12.0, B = 2.53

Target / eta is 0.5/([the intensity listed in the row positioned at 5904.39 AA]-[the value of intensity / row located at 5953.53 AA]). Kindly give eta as -0.6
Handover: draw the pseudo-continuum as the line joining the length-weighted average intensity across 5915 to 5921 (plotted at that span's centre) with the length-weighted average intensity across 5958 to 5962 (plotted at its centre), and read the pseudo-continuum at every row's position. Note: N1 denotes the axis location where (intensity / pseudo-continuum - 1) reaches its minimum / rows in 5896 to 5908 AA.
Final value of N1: 5896.24 AA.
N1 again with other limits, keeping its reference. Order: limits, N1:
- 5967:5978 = 5972.76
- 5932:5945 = 5941.21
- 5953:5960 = 5956.28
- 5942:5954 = 5949.42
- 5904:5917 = 5916.64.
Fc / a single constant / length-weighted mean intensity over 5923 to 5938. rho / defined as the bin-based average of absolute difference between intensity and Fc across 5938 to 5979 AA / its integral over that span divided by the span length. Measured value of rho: 1.62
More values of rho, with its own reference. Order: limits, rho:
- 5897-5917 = 1.33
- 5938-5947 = 1.46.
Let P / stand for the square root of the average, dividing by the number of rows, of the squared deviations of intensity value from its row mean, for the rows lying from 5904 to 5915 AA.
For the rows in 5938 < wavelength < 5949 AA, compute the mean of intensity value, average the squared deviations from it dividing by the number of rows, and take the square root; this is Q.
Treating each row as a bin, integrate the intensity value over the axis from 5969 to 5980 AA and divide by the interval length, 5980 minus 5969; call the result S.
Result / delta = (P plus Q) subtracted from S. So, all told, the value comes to 10.7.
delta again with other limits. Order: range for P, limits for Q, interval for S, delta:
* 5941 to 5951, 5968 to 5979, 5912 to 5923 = 9.0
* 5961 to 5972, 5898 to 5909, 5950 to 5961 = 11.2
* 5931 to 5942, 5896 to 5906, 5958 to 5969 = 10.8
